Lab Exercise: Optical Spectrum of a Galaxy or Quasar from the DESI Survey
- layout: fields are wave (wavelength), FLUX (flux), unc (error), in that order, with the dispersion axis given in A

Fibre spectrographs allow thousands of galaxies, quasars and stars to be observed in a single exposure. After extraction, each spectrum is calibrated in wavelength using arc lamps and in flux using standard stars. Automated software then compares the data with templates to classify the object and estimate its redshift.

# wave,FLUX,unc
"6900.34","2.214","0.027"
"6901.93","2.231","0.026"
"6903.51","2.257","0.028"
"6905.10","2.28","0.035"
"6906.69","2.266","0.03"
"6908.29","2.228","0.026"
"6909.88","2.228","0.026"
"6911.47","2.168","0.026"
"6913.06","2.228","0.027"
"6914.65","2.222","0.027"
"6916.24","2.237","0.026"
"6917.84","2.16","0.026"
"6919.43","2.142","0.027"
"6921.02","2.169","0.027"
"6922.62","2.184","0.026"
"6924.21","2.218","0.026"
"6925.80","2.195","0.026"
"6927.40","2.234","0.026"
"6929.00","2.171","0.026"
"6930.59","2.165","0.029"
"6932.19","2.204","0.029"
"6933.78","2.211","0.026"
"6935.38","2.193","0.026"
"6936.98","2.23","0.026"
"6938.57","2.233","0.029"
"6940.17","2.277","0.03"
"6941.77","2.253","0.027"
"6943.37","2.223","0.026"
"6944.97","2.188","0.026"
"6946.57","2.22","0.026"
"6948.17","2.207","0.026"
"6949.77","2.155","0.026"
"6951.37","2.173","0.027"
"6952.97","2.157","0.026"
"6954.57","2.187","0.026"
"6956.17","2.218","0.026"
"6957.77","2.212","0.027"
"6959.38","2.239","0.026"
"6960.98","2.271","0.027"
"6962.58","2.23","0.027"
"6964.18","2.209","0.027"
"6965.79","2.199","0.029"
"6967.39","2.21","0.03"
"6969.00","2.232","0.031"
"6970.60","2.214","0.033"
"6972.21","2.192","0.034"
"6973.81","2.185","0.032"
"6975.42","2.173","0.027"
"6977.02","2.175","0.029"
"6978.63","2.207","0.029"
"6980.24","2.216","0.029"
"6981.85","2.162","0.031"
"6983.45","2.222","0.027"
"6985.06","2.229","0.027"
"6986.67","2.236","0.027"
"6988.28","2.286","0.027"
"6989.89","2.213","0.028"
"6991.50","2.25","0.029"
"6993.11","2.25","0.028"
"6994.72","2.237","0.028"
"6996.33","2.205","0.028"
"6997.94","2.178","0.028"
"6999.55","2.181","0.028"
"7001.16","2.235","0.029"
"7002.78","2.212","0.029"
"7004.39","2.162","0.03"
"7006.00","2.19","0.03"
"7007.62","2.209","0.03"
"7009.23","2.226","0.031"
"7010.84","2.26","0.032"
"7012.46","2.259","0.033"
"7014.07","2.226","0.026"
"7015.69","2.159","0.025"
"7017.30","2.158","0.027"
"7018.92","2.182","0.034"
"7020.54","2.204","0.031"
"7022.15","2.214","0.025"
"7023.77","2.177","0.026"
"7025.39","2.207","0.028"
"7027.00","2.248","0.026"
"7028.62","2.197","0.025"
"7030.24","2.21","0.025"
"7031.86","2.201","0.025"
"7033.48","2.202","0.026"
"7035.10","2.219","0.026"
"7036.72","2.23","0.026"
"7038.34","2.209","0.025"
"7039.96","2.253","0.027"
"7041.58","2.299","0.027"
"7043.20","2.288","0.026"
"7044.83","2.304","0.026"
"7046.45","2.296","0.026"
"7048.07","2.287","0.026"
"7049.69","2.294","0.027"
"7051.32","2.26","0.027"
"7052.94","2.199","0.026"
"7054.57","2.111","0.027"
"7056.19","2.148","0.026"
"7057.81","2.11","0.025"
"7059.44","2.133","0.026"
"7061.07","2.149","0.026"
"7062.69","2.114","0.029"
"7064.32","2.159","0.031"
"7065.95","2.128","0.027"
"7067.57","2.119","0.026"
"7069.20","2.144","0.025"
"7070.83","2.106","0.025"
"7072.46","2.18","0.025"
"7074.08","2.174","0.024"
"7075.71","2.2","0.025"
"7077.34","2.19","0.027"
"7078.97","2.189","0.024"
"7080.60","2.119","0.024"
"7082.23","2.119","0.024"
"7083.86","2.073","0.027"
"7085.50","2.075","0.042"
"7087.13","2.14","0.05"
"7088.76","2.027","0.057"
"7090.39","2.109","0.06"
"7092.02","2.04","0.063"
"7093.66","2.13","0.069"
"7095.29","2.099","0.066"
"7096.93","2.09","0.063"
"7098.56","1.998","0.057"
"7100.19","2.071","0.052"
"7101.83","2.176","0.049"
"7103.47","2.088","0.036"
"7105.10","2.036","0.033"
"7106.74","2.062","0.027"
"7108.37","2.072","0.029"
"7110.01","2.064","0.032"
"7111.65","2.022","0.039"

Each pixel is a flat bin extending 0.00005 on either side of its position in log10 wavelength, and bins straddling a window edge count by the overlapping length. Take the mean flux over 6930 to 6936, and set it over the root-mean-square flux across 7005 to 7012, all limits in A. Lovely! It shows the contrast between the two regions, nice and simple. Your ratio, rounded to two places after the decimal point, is 0.99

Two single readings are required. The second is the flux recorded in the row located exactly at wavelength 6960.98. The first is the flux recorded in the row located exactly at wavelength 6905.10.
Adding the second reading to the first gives 4.55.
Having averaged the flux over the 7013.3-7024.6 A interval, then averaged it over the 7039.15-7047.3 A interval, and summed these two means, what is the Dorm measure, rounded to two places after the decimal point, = 4.48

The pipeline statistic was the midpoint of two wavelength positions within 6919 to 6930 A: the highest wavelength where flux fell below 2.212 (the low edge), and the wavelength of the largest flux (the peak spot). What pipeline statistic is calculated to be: 6928.2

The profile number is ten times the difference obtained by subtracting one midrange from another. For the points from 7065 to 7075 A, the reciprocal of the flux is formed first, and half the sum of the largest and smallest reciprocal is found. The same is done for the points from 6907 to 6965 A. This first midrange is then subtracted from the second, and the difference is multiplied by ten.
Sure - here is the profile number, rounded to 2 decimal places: -0.14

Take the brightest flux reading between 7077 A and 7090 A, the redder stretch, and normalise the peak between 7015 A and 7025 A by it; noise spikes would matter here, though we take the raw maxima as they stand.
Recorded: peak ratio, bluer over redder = 1.01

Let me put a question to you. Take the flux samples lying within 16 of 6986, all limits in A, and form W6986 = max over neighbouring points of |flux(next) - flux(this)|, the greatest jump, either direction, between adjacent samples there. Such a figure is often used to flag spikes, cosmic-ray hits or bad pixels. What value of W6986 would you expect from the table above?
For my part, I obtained 0.073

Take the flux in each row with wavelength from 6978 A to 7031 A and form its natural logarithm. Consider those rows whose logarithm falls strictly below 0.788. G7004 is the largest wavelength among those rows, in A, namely 7028.62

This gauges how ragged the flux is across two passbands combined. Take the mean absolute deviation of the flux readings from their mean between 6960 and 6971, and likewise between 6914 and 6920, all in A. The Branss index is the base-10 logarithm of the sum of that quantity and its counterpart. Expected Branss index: -1.24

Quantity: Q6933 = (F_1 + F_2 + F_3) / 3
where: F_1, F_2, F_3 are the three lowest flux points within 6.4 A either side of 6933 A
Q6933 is 2.18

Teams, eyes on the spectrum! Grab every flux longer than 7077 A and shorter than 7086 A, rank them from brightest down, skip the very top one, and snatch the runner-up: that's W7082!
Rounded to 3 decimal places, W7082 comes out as 2.189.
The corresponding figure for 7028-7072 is 2.299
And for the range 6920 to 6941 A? 2.234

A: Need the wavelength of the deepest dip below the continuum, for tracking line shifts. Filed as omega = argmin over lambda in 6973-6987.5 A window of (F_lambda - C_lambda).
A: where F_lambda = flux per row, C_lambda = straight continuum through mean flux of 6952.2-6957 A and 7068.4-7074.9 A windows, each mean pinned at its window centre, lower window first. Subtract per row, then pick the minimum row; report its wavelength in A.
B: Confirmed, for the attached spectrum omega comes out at 6981.85 A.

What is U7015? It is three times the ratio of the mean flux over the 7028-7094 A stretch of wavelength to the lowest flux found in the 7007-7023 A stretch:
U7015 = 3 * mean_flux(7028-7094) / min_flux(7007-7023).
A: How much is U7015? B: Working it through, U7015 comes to 3.02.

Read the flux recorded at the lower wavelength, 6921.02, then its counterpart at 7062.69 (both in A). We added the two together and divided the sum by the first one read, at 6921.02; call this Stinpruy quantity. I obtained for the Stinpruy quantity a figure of 1.97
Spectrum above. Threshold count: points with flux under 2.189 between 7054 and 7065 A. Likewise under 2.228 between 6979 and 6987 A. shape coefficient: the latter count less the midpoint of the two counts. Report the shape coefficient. -2.0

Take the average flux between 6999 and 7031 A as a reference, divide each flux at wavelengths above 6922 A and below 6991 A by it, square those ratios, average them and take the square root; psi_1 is 1.00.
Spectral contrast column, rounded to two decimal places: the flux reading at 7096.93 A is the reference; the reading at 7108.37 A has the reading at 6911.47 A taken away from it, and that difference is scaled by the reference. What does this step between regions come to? -0.05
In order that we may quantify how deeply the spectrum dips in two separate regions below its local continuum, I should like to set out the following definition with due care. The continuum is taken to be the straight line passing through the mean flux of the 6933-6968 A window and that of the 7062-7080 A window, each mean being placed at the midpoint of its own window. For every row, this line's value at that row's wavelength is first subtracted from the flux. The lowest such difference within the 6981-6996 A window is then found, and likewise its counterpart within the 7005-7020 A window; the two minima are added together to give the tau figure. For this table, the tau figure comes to -0.059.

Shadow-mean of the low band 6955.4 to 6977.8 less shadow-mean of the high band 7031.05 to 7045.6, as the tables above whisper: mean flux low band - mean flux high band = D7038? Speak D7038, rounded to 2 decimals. -0.03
